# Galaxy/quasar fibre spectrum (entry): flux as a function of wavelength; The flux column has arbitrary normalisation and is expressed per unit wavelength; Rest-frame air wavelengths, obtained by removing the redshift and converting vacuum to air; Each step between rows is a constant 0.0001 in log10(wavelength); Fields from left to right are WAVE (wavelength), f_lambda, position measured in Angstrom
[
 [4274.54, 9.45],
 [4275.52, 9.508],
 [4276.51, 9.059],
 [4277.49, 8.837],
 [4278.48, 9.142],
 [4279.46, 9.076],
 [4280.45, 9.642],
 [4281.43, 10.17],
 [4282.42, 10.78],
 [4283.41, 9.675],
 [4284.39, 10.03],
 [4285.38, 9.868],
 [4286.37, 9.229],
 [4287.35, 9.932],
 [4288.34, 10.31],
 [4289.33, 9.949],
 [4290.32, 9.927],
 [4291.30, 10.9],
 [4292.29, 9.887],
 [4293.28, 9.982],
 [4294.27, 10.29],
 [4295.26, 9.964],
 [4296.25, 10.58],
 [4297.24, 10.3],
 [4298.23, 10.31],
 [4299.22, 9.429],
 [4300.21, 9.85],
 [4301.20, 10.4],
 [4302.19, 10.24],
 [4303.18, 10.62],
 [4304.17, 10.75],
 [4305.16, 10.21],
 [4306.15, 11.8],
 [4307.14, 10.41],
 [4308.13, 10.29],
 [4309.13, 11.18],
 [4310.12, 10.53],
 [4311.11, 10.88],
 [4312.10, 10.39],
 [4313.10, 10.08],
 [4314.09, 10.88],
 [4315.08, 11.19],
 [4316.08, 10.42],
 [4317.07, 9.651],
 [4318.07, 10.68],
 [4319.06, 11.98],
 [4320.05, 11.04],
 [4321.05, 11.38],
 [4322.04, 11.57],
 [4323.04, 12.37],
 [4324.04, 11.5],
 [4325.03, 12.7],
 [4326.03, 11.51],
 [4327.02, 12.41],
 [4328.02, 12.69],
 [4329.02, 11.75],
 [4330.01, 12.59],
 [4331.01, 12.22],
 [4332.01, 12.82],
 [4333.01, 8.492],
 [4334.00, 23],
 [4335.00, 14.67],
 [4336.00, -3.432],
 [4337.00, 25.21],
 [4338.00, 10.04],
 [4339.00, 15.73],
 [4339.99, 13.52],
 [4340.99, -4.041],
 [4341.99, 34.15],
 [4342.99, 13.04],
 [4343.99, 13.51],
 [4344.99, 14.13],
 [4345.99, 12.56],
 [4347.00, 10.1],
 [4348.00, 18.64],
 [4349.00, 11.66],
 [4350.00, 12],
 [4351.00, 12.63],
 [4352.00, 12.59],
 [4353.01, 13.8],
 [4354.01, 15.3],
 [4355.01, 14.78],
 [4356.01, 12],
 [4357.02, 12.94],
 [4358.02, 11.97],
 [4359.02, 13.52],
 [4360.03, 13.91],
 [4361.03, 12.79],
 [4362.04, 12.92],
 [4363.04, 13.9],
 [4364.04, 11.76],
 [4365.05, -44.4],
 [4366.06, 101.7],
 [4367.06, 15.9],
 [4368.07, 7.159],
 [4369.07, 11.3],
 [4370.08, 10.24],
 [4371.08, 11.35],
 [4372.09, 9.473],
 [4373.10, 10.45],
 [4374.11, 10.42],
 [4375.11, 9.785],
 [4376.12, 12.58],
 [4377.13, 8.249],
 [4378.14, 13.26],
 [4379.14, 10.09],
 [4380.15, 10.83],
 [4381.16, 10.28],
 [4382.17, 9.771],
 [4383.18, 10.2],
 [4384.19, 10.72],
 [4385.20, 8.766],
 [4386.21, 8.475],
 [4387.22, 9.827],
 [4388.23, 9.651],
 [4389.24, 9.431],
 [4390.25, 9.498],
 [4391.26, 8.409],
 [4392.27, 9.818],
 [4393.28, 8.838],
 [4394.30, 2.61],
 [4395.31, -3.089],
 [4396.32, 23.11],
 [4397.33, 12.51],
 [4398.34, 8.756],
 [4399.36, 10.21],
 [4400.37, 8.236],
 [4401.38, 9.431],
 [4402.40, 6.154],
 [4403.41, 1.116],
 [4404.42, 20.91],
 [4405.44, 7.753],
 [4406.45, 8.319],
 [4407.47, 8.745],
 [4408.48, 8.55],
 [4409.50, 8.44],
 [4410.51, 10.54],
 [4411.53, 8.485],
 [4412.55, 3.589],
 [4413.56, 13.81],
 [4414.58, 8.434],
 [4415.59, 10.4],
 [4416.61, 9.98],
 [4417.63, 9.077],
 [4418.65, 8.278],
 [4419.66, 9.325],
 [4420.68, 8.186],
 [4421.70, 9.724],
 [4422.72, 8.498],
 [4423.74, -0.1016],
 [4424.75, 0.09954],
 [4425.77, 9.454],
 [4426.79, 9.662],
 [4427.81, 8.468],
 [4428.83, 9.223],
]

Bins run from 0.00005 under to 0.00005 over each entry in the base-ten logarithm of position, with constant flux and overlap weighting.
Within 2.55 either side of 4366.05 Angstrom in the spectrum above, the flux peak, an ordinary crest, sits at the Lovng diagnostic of 4366.06 Angstrom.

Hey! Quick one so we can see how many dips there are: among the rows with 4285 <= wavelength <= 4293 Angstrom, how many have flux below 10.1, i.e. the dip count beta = 6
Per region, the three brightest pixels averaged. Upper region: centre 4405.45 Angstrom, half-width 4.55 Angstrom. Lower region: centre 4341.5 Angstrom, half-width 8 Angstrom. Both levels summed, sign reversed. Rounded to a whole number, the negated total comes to -40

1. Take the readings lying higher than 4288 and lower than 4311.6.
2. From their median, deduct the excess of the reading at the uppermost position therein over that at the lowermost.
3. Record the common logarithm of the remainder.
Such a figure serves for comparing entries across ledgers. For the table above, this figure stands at 0.99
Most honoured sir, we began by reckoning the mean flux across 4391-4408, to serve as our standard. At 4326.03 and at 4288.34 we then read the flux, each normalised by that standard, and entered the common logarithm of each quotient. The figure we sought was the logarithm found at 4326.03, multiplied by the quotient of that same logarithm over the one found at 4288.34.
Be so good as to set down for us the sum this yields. 0.2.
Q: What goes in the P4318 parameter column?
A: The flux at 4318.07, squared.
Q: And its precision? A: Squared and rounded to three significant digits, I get 114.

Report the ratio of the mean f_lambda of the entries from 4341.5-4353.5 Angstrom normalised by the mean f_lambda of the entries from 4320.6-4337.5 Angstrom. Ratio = 1.2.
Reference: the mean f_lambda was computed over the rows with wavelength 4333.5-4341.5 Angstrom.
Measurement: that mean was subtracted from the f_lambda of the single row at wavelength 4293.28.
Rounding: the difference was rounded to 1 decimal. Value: -1.9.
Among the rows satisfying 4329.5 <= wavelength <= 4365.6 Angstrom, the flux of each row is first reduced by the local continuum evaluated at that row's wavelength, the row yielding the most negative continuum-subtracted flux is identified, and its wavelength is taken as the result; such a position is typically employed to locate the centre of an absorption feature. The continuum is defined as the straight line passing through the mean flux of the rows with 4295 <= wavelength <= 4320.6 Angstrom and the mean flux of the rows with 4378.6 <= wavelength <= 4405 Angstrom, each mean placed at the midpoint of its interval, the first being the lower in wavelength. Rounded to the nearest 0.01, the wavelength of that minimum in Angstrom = 4365.05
